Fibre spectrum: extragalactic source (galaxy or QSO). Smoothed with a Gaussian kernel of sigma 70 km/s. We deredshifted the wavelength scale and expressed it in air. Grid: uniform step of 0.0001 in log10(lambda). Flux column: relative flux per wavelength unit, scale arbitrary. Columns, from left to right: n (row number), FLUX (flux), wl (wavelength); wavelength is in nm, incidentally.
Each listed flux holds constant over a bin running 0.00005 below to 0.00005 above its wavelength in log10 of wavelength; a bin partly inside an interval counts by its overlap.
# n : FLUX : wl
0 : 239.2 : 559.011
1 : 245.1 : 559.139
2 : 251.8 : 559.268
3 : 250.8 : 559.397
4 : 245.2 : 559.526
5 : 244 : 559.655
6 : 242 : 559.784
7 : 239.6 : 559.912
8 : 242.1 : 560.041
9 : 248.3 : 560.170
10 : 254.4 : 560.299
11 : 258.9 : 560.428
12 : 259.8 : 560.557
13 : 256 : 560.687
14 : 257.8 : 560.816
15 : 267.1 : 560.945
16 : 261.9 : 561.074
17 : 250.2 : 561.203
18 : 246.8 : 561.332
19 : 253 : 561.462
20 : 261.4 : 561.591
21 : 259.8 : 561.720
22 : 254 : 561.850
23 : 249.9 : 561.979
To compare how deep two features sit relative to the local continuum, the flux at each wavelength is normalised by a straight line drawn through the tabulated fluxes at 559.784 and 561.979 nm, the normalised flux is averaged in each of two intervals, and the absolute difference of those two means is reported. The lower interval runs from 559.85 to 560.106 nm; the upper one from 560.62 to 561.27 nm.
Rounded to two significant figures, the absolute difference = 0.058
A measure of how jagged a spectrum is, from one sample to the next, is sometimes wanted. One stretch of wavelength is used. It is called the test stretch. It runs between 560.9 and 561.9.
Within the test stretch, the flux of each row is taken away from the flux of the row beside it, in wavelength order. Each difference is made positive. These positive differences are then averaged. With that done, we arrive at 6.0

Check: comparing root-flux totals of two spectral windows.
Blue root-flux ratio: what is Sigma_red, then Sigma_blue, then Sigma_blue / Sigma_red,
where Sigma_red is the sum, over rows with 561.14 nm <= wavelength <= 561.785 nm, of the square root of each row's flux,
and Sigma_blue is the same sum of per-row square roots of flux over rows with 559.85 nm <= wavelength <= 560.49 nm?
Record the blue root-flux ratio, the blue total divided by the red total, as 1.0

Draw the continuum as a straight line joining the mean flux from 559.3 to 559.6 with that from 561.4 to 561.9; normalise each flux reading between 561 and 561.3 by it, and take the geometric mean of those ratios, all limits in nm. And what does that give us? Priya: 1.00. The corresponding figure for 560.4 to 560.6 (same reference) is 1.03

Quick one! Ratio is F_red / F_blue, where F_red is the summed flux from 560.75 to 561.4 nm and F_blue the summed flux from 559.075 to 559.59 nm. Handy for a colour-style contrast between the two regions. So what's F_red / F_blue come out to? 1.3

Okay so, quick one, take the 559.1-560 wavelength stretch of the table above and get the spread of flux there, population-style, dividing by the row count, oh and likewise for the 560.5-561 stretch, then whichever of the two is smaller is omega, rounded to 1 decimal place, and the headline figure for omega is 4.1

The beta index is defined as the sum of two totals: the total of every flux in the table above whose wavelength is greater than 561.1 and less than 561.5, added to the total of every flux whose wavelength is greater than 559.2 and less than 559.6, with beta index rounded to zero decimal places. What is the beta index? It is 1498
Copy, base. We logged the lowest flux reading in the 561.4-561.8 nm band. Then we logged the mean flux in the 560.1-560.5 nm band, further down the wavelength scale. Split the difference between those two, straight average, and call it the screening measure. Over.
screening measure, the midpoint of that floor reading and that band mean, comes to 253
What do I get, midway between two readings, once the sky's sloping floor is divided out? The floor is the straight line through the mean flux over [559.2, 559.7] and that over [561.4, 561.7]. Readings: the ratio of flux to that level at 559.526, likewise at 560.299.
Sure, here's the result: 0.999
